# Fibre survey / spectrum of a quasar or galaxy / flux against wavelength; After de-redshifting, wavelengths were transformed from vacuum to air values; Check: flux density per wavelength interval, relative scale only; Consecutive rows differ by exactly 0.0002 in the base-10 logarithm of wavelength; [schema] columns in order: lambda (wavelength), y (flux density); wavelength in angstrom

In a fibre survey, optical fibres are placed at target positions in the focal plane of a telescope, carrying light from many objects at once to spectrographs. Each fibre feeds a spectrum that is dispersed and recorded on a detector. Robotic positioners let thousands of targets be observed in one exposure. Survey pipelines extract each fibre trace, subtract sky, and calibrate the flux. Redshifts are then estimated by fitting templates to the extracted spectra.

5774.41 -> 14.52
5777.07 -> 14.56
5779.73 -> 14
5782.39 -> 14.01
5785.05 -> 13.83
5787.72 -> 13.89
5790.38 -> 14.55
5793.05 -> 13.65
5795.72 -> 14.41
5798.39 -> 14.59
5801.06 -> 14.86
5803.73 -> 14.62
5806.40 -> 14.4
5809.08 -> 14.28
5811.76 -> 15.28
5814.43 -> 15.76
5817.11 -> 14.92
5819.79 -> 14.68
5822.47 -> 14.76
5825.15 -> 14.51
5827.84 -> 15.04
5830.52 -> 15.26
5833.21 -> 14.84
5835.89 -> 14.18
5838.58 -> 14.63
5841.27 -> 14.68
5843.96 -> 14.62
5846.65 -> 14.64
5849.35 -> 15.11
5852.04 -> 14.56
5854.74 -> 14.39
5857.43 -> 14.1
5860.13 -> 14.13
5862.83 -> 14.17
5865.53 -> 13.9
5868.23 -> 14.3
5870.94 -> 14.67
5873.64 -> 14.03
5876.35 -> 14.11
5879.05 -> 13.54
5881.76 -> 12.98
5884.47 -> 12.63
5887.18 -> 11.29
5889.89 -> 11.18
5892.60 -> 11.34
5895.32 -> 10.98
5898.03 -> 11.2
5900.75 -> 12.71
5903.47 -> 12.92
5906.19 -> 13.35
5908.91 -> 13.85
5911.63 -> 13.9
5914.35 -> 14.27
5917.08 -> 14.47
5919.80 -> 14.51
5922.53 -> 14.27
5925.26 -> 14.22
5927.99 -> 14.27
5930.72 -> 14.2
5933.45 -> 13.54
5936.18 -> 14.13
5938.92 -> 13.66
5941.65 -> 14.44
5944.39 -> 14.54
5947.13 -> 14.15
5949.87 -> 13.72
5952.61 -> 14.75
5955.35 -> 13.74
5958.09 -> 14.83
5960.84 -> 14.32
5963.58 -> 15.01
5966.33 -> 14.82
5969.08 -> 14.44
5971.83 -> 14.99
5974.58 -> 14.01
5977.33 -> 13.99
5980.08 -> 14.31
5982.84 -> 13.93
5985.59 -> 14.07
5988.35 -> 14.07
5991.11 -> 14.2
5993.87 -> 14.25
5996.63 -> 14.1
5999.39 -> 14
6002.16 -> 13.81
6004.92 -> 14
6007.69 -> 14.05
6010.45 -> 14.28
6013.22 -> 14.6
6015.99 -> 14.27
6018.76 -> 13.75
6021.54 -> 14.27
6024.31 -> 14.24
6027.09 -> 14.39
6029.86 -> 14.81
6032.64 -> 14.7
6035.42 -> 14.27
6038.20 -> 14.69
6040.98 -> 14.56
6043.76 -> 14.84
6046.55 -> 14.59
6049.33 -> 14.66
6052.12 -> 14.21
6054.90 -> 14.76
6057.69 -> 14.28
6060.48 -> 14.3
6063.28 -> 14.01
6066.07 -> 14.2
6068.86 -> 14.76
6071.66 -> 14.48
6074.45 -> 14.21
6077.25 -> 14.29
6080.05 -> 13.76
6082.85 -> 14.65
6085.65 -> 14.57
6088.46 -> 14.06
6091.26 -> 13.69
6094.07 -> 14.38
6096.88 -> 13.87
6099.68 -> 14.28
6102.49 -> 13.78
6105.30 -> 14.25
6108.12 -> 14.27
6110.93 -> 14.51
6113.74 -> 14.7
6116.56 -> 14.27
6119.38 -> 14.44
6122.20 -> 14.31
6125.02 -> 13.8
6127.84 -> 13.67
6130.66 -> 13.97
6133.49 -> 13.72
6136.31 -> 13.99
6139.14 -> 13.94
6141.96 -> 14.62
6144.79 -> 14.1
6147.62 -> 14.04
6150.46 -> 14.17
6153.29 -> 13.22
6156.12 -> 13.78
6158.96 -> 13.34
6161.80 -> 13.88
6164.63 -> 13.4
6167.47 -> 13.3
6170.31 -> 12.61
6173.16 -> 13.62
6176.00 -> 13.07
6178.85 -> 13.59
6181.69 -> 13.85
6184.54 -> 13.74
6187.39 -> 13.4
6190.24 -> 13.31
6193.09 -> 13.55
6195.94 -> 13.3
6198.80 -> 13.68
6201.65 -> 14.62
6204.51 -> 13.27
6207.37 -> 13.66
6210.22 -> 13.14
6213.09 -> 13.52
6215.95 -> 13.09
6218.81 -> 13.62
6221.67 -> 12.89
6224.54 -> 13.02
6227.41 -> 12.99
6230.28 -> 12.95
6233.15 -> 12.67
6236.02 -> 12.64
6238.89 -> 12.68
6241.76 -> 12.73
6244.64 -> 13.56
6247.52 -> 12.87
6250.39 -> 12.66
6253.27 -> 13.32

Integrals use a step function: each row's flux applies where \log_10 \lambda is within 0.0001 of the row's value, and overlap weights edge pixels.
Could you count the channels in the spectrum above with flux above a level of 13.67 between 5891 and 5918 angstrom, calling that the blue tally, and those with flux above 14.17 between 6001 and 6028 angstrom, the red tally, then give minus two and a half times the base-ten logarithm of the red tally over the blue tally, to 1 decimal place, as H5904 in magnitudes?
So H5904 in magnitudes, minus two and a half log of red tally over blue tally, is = -0.4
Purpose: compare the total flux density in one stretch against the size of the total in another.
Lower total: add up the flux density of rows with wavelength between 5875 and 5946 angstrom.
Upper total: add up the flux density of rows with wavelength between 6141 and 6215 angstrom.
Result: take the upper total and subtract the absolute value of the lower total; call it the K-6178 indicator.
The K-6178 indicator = 7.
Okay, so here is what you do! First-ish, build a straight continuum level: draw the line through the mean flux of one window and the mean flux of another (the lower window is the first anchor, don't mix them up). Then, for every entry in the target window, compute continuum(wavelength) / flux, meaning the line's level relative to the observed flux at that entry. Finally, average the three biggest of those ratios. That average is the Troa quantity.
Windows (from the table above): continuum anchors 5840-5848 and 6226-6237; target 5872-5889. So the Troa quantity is 1.18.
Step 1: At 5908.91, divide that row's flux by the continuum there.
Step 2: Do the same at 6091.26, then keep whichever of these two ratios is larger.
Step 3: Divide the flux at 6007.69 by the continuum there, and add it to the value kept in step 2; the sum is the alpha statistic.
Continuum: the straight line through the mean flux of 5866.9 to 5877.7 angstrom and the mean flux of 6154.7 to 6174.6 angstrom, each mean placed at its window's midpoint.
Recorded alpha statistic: 2.02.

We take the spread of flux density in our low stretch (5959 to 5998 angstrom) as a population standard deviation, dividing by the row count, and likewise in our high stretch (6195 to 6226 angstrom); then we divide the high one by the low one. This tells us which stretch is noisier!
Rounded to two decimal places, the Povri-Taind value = 1.29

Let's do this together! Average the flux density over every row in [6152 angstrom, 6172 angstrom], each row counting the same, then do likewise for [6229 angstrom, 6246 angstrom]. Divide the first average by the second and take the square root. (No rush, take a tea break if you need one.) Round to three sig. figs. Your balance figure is 1.02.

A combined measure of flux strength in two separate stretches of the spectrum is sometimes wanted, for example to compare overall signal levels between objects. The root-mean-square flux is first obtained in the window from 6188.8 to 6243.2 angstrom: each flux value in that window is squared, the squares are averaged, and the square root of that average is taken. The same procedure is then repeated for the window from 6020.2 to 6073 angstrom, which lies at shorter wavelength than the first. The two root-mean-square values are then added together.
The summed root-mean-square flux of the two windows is 27.7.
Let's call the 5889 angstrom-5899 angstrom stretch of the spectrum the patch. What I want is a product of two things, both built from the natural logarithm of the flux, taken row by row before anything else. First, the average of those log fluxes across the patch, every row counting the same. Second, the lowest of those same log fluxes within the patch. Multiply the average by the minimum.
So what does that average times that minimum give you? 5.78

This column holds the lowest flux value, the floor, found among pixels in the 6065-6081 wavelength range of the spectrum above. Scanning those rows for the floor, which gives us 13.76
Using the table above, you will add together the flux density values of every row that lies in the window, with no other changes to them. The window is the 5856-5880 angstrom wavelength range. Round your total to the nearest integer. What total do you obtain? 127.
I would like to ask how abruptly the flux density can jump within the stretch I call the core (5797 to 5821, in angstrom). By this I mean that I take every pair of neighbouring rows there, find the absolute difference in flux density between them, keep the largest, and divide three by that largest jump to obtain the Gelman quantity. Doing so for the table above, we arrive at 3.0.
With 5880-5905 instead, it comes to 2.0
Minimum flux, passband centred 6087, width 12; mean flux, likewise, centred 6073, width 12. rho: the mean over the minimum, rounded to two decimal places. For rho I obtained 1.05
